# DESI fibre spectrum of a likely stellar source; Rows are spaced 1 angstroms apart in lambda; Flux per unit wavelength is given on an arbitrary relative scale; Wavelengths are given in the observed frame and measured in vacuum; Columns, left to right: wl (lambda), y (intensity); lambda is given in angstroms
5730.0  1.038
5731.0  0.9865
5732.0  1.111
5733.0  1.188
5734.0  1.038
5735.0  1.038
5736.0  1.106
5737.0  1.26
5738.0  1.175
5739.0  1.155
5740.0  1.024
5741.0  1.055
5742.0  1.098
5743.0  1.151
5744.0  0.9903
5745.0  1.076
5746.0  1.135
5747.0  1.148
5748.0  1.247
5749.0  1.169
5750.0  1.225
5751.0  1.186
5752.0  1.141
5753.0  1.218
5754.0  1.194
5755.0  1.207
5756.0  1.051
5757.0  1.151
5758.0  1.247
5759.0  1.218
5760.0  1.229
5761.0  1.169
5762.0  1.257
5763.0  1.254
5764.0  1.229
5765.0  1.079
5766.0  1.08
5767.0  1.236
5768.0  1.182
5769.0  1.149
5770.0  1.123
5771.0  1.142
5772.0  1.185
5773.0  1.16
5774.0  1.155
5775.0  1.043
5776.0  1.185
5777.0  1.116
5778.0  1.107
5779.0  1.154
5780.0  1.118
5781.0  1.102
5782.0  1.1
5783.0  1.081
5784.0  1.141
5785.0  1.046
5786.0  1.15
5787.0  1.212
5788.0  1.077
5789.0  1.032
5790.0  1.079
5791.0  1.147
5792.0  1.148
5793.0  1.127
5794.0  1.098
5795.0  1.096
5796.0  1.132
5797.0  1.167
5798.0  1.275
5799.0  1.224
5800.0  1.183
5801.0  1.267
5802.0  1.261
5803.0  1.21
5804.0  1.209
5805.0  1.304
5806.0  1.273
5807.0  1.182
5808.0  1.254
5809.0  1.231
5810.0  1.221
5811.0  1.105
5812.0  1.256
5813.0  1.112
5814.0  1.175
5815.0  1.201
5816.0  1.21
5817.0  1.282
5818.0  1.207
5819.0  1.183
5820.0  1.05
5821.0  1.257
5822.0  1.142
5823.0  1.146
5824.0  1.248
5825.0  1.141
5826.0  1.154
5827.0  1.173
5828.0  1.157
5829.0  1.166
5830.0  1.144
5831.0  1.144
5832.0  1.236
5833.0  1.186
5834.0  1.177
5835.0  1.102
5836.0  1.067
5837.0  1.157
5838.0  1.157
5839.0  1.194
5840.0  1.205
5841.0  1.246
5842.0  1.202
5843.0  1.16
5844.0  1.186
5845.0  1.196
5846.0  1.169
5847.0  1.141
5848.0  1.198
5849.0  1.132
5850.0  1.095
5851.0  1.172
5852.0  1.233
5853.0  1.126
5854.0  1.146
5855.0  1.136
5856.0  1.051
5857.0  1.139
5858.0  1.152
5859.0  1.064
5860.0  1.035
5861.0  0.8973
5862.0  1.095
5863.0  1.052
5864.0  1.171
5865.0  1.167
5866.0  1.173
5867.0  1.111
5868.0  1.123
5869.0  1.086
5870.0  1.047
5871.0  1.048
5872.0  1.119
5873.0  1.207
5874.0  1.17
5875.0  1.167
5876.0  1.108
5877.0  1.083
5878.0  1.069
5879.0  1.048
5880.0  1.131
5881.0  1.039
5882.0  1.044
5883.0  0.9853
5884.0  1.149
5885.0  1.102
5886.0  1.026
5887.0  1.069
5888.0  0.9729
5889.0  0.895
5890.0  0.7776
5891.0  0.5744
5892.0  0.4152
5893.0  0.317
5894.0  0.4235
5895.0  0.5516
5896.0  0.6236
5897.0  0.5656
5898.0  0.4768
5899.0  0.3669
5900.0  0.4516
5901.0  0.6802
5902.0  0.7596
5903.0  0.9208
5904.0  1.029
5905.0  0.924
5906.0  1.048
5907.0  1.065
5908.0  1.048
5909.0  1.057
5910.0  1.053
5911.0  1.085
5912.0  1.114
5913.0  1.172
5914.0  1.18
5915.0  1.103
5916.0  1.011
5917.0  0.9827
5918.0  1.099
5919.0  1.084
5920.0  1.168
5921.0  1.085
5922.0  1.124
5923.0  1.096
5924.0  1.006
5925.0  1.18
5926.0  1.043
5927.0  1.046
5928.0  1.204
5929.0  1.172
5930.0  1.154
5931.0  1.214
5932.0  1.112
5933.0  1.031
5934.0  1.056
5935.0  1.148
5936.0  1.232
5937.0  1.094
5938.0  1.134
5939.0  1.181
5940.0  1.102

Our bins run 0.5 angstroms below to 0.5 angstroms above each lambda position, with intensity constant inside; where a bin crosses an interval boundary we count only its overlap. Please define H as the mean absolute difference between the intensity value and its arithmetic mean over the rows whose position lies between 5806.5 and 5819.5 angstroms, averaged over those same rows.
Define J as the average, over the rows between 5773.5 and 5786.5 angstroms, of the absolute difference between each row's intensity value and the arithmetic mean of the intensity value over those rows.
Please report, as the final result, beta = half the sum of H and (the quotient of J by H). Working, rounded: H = 0.039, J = 0.033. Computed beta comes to 0.44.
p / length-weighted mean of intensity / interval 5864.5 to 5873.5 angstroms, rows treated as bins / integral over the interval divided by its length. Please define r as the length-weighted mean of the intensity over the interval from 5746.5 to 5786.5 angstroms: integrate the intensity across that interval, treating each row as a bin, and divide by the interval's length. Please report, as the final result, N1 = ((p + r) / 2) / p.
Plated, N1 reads 1.018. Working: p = 1.12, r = 1.16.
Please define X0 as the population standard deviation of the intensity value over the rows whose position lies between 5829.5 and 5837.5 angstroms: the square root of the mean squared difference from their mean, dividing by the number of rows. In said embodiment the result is 0.048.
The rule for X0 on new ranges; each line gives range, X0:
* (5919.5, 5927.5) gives 0.058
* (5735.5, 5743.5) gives 0.069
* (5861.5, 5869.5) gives 0.042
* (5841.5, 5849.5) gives 0.025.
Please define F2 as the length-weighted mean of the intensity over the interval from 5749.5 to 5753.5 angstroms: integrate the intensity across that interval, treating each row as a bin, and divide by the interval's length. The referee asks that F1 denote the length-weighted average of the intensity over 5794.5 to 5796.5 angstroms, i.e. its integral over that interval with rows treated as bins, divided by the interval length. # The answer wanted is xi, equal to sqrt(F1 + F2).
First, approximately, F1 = 1.11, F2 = 1.19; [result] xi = 1.52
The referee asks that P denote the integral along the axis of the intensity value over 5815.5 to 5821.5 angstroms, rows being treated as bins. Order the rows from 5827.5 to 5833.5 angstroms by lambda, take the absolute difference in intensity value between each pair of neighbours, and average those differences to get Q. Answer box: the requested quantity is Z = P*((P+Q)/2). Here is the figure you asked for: 26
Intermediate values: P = 7.2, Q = 0.035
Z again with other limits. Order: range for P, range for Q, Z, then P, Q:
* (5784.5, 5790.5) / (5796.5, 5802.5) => 22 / 6.6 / 0.058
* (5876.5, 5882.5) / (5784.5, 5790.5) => 21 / 6.4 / 0.079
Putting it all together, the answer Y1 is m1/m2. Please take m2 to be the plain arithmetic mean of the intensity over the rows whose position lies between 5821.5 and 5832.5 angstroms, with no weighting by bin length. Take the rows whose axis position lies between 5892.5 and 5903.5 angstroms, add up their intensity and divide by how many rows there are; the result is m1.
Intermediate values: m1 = 0.56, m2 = 1.17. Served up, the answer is 0.48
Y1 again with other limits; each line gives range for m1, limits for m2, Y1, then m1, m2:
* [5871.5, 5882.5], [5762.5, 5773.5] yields 0.95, 1.11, 1.17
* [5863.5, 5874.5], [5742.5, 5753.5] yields 0.98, 1.13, 1.15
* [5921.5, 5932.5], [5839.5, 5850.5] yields 0.96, 1.12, 1.18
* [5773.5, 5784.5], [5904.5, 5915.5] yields 1.04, 1.12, 1.08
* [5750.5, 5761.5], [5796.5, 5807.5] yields 0.96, 1.18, 1.23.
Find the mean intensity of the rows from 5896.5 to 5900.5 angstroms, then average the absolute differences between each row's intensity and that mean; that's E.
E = 0.056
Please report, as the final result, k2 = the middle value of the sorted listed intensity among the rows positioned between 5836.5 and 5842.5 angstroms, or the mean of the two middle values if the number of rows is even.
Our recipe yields 1.20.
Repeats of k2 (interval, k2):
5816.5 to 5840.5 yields 1.16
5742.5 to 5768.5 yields 1.18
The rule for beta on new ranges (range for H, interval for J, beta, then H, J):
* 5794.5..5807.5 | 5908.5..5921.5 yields 0.47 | 0.049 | 0.044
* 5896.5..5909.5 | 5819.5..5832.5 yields 0.20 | 0.230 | 0.038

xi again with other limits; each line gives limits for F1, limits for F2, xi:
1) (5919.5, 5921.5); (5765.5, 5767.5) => 1.51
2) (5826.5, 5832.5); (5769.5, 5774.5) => 1.52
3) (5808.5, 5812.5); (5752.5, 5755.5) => 1.55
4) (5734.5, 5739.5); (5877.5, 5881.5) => 1.49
